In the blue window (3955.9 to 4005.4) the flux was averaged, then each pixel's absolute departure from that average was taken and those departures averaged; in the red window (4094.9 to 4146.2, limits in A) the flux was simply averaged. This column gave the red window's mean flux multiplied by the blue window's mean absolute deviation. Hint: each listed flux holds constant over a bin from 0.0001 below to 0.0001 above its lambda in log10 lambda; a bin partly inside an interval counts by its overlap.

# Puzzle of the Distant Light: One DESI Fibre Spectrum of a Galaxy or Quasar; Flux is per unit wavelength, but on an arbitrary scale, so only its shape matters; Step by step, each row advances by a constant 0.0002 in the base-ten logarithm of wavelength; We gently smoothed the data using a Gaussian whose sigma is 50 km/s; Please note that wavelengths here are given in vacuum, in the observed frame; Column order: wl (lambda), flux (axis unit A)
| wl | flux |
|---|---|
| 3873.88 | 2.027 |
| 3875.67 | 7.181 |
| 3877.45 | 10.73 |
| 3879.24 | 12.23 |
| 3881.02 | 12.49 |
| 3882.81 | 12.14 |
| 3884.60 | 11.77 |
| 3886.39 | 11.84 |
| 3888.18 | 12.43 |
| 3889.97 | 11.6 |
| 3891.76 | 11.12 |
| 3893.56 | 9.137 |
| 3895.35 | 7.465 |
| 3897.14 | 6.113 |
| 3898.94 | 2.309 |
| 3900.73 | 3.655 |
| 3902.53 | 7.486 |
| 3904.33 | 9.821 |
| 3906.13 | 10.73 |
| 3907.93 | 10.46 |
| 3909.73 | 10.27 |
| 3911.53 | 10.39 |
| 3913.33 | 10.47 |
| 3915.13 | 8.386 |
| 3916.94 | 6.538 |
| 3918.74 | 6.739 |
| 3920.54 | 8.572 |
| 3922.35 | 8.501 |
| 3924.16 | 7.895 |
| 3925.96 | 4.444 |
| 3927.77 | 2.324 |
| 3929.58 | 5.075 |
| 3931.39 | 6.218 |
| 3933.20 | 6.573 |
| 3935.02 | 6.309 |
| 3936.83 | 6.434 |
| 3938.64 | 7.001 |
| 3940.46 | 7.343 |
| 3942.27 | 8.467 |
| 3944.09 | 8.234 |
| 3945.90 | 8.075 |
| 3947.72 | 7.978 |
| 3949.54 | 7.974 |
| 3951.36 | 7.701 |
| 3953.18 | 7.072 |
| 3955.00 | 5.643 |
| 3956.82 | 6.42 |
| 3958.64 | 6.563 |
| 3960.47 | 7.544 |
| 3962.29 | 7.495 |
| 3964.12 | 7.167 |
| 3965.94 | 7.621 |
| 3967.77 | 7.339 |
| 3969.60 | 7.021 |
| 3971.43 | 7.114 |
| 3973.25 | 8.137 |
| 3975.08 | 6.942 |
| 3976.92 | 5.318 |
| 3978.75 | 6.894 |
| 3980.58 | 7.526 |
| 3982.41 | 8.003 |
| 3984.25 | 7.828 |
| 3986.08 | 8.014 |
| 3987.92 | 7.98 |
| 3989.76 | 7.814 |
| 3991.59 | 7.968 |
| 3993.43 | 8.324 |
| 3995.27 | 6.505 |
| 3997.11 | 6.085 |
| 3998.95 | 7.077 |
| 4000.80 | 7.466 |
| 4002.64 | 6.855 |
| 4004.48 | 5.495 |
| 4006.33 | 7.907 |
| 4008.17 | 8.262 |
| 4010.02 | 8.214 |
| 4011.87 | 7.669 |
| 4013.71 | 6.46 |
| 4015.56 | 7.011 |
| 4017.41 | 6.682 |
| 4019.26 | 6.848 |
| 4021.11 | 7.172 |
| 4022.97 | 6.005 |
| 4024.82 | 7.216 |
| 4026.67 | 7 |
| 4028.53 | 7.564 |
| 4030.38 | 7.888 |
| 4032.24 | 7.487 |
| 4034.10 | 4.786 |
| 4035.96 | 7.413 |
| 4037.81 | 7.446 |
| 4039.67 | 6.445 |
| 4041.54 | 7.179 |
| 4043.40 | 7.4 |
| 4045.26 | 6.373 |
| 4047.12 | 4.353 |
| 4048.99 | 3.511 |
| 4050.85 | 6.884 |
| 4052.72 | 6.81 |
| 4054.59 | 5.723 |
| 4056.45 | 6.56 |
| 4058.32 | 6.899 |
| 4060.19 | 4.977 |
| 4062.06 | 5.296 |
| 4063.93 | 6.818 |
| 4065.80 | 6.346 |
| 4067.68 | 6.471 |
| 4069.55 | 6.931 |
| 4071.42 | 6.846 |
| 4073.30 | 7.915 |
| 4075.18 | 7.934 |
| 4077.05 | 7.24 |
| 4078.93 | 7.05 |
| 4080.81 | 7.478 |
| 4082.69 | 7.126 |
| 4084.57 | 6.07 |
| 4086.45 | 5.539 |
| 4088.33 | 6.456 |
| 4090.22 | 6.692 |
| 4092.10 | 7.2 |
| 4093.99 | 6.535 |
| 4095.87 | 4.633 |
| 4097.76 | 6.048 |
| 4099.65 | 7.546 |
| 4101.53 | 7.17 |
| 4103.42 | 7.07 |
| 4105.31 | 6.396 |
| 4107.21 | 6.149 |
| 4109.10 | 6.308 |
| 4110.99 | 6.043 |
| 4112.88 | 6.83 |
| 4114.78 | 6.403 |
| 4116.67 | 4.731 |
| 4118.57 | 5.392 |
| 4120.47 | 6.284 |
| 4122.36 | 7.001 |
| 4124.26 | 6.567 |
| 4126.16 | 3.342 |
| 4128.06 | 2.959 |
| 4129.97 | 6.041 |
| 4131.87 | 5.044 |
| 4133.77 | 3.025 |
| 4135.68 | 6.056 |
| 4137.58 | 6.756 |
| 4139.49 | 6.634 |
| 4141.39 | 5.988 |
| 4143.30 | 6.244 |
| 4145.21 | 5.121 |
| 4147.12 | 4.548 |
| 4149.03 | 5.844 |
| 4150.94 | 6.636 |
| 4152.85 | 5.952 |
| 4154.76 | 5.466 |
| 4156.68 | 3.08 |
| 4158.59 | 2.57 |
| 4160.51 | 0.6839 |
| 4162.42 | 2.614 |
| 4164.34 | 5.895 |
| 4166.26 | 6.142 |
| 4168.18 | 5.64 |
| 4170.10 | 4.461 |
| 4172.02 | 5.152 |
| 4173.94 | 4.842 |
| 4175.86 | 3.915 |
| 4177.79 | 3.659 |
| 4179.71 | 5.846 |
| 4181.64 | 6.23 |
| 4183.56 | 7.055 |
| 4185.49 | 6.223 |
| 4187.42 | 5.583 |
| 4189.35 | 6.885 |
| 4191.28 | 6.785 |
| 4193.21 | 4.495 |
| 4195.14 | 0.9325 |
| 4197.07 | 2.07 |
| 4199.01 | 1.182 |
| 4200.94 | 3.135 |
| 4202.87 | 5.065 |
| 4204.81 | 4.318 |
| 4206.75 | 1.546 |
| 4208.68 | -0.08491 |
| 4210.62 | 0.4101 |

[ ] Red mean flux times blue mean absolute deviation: 3.5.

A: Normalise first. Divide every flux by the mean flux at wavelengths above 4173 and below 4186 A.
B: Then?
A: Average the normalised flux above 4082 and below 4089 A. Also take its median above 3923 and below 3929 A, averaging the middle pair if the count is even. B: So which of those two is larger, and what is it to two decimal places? 1.17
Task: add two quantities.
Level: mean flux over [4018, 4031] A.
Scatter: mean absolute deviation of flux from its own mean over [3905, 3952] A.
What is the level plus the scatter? 8.6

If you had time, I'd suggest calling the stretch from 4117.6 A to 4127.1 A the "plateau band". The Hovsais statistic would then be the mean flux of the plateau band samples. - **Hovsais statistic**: 5.7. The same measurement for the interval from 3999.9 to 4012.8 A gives 7.4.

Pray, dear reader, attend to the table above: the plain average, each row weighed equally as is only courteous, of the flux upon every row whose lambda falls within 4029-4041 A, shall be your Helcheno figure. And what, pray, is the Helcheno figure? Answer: 6.9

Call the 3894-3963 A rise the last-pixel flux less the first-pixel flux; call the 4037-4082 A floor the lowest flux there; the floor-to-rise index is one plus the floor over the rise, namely 118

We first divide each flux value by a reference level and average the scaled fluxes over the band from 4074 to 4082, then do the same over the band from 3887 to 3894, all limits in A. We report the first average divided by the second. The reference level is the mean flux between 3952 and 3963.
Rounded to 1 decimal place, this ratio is 0.7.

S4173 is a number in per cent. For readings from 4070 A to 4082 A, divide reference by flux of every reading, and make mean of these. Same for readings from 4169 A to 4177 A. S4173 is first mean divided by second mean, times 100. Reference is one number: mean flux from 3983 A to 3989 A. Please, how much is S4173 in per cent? 62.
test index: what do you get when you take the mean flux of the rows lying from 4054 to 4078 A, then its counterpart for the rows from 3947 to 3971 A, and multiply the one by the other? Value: 47.6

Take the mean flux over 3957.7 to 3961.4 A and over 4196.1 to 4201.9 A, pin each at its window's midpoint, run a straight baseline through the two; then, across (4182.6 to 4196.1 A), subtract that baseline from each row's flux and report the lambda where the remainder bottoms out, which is 4195.14 A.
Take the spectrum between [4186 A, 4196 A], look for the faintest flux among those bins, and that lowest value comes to 0.9325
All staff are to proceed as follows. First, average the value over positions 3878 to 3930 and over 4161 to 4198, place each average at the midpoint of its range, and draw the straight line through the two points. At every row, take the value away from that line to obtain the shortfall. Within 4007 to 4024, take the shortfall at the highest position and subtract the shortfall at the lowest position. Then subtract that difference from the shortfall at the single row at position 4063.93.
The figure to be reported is -2.3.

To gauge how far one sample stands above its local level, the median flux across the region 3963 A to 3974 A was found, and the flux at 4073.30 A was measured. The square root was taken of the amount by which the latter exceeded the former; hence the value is 0.81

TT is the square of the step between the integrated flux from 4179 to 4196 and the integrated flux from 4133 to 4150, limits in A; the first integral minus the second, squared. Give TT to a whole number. 0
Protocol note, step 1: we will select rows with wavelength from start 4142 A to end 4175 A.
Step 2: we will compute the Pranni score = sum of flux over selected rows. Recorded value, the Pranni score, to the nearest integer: 81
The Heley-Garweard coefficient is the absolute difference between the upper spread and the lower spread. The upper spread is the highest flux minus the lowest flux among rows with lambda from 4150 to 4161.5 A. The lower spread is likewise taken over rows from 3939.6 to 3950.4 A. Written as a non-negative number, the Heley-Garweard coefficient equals 4.8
